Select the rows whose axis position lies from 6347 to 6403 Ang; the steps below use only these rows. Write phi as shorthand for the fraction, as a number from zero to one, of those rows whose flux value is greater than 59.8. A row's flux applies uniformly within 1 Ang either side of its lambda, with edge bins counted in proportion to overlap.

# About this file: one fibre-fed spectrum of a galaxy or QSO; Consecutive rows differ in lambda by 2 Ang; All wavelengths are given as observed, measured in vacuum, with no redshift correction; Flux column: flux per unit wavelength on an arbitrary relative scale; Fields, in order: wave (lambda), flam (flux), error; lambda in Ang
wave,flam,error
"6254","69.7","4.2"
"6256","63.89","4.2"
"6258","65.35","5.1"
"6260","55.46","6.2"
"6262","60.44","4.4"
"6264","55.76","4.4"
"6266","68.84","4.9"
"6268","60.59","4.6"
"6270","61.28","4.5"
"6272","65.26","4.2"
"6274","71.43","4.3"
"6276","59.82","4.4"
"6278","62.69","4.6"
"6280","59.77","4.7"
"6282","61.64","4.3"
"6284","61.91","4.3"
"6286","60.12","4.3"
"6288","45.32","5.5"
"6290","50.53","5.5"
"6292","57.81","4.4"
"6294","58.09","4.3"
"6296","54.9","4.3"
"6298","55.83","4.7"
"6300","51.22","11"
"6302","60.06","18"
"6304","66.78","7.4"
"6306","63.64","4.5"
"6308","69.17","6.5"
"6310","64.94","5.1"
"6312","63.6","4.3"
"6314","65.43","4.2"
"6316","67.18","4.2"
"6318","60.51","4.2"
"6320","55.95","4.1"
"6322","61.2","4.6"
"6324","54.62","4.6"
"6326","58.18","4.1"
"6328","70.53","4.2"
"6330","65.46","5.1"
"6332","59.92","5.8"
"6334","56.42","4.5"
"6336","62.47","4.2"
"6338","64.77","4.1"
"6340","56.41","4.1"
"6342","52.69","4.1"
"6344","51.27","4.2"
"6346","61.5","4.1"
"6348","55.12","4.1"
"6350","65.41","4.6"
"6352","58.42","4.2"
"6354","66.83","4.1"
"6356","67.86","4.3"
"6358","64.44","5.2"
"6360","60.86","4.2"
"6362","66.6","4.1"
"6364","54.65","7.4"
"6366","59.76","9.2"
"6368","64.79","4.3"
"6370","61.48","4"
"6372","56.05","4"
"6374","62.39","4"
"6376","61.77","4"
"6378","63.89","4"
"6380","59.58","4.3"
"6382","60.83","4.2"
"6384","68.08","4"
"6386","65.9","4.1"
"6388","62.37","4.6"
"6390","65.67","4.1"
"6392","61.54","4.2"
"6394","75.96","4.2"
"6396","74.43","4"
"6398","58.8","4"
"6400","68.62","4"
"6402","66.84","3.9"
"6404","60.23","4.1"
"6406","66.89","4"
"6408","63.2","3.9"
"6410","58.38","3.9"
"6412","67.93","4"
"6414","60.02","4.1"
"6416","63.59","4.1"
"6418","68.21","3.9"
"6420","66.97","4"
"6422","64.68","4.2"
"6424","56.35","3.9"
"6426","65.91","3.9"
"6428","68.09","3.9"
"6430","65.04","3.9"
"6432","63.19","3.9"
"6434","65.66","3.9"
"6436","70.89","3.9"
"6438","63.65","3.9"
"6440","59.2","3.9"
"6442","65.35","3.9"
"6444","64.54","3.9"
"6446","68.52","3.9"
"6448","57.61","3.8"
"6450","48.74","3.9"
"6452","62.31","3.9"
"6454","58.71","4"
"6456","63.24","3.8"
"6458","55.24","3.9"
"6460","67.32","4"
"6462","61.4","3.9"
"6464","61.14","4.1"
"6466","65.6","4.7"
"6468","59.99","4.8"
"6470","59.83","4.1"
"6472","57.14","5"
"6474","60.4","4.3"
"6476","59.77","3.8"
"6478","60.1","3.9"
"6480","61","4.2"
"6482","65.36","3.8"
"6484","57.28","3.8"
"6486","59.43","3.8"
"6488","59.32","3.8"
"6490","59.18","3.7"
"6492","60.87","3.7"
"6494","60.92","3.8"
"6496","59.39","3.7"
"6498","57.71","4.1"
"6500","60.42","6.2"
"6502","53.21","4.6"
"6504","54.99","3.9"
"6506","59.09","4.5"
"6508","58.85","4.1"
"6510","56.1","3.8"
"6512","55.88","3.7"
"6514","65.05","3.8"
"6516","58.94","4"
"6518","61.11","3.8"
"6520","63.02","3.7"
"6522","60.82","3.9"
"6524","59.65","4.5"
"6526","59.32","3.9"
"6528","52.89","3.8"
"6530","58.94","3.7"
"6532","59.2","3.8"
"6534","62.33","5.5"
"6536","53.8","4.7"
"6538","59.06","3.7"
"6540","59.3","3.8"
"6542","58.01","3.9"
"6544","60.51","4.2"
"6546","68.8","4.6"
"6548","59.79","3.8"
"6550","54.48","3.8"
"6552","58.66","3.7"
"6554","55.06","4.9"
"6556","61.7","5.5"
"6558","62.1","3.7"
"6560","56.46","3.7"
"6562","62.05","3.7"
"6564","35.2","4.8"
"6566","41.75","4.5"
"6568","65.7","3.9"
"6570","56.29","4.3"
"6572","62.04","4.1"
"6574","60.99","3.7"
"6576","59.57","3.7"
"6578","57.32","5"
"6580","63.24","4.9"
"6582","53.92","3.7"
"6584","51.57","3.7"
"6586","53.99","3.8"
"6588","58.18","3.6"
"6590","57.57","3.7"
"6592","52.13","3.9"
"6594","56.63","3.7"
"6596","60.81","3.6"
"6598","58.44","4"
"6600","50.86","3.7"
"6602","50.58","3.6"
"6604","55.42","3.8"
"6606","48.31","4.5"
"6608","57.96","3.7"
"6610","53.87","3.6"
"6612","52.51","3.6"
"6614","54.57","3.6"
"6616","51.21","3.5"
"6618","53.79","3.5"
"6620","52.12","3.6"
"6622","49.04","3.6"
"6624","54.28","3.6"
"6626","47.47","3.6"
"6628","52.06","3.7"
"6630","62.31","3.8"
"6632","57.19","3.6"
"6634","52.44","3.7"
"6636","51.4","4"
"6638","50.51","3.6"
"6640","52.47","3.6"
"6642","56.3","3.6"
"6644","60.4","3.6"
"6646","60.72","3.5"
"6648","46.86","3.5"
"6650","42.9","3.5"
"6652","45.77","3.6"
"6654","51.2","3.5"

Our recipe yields 0.75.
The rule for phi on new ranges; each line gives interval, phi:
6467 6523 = 0.46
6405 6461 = 0.75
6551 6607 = 0.29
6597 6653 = 0.11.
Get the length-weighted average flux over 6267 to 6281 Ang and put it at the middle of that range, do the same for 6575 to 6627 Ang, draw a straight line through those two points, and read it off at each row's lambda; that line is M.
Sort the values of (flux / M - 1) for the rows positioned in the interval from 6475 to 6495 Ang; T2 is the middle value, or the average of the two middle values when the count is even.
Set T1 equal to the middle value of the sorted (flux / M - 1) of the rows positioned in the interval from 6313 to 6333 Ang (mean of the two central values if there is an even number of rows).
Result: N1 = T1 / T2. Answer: -0.4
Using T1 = -0.015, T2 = 0.039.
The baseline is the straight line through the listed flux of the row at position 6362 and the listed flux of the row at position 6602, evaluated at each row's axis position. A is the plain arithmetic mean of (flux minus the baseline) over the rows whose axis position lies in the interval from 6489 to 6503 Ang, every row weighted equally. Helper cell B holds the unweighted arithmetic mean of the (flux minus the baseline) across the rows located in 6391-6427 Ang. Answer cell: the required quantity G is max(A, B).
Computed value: 1.5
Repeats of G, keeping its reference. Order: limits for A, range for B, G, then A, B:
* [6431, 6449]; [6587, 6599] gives 6.1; 2.9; 6.1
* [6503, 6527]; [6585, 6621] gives 3.9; 3.0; 3.9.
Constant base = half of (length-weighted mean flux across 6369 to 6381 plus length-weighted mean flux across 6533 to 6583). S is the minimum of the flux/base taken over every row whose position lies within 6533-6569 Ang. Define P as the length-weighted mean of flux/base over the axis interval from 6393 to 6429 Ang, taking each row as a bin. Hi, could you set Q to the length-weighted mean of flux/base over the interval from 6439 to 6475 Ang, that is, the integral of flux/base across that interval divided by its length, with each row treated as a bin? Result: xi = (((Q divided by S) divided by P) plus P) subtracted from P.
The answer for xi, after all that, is -1.57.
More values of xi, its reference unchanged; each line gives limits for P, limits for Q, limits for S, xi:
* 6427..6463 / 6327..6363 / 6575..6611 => -1.21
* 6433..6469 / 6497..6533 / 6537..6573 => -1.59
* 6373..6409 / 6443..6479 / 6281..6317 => -1.23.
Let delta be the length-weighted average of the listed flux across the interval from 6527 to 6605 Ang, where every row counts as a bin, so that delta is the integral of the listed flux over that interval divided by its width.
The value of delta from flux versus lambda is 57.1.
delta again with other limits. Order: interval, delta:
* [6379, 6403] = 65.7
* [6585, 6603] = 55.5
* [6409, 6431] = 64.1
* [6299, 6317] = 63.6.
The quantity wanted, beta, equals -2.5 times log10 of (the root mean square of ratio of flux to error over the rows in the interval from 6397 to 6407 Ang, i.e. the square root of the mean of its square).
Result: -3.02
